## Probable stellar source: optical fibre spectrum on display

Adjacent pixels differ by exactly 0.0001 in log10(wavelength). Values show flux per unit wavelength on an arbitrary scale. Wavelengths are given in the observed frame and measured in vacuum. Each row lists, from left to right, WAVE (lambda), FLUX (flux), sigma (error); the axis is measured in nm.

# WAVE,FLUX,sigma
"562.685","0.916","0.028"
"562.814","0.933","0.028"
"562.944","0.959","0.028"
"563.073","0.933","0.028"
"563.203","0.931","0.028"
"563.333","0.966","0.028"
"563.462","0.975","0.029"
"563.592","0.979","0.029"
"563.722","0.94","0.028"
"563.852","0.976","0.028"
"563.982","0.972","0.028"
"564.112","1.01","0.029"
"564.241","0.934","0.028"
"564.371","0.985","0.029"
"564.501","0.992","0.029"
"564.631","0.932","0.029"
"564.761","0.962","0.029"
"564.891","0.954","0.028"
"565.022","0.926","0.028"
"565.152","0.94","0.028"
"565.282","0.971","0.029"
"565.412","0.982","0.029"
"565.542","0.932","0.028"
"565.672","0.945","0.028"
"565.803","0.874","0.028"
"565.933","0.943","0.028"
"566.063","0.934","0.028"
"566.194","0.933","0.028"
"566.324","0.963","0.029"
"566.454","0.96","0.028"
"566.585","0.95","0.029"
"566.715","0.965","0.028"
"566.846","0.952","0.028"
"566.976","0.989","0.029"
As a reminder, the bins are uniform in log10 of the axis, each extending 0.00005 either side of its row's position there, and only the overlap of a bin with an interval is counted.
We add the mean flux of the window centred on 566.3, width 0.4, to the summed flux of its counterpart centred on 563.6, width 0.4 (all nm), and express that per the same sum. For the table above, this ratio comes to 1.33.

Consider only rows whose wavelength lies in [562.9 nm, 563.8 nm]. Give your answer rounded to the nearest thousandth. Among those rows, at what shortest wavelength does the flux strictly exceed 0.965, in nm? 563.333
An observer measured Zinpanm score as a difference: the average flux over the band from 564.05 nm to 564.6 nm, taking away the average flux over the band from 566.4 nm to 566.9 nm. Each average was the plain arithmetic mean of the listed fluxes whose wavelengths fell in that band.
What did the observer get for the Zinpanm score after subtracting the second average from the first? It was 0.023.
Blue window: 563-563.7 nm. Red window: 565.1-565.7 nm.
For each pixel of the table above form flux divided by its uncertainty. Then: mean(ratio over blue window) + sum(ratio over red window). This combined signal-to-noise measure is 202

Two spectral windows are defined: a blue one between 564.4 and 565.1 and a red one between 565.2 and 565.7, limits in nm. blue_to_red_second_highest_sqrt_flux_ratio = 1.00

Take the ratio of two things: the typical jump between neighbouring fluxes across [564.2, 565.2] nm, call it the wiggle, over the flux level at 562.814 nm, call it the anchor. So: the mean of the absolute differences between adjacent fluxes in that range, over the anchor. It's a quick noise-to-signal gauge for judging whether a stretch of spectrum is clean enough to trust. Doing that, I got 0.0303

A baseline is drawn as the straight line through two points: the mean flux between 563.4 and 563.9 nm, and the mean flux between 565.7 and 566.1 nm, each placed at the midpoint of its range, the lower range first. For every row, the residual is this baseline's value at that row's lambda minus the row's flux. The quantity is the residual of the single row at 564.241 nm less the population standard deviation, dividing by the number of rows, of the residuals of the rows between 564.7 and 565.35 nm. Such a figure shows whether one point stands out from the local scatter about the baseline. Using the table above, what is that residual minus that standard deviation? 0.00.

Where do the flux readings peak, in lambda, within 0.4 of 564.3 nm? 564.112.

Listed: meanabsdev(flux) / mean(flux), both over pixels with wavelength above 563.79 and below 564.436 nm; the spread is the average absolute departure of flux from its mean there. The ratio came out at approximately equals 0.018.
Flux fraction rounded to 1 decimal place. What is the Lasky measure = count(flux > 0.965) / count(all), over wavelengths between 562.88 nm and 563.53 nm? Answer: 0.4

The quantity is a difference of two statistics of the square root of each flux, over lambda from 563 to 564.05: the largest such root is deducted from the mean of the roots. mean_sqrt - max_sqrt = -0.010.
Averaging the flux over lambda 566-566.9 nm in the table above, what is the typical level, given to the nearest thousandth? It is 0.951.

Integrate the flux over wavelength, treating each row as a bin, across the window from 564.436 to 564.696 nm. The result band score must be 0.3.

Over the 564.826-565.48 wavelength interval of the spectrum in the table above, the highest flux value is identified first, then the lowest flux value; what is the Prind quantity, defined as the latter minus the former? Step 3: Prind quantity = -0.056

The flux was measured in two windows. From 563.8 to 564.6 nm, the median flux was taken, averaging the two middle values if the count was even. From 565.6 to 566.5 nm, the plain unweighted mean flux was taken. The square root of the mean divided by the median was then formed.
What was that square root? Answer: 0.977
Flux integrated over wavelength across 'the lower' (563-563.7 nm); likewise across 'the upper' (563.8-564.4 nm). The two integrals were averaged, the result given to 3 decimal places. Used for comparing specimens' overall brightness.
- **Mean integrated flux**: 0.627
